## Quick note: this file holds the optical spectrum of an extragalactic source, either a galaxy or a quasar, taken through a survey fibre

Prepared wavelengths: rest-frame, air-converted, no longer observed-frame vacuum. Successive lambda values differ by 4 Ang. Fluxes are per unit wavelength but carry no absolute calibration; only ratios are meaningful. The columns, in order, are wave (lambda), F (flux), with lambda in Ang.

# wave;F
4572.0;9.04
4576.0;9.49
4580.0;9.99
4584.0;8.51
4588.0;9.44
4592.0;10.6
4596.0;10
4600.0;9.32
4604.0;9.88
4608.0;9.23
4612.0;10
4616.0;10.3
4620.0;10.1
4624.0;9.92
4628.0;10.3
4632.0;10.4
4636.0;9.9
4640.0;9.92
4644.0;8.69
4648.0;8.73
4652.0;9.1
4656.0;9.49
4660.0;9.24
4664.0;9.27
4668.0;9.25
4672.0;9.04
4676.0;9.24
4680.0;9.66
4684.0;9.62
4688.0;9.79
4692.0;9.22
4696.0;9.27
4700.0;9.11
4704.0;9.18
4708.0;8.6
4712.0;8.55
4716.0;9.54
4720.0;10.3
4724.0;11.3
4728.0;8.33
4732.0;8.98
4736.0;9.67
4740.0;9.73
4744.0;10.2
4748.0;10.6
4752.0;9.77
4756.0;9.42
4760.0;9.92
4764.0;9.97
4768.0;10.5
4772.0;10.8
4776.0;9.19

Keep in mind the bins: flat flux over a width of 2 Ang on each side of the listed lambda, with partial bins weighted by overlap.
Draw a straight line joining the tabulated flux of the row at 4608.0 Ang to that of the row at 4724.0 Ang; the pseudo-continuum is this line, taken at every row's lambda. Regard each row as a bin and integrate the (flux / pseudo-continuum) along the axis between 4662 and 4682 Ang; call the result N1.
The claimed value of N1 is 17.9 Ang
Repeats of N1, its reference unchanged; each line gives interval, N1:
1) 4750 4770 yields 16.6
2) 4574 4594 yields 21.8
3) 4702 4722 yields 16.7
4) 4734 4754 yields 17.1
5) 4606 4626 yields 21.1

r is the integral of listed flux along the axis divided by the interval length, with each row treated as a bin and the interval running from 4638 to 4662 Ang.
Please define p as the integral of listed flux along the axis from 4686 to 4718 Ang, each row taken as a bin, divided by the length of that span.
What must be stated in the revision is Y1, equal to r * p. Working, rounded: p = 9.2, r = 9.2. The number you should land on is 84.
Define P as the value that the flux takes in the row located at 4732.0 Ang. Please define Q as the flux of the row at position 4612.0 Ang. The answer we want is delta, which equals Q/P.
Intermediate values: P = 8.98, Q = 10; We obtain 1.11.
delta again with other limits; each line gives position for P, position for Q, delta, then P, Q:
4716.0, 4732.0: 0.94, 9.54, 8.98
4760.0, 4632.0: 1.05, 9.92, 10.4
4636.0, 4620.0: 1.02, 9.9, 10.1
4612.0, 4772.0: 1.08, 10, 10.8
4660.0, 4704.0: 0.99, 9.24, 9.18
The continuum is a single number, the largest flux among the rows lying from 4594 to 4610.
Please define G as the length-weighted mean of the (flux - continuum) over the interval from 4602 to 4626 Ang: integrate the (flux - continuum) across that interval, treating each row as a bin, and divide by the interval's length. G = -0.1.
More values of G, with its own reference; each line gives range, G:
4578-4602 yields -0.4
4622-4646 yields -0.1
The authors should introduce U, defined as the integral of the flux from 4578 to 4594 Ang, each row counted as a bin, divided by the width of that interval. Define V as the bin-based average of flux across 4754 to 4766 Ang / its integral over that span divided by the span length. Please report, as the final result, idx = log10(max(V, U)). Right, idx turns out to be 0.99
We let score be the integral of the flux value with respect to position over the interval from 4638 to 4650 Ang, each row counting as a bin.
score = 109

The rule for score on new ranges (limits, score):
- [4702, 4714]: 105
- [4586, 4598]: 120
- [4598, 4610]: 114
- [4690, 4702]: 110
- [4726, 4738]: 108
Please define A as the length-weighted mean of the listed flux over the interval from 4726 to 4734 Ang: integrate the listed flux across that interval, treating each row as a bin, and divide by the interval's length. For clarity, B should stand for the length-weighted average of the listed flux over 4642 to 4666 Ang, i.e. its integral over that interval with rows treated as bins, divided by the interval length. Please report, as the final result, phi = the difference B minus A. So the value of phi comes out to 0.43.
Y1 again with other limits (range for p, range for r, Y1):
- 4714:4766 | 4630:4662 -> 93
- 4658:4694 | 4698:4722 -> 86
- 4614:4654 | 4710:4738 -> 93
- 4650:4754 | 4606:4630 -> 94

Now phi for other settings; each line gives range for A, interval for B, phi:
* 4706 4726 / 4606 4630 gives 0.32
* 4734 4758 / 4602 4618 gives -0.05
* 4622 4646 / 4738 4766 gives 0.09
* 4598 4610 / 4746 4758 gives 0.45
